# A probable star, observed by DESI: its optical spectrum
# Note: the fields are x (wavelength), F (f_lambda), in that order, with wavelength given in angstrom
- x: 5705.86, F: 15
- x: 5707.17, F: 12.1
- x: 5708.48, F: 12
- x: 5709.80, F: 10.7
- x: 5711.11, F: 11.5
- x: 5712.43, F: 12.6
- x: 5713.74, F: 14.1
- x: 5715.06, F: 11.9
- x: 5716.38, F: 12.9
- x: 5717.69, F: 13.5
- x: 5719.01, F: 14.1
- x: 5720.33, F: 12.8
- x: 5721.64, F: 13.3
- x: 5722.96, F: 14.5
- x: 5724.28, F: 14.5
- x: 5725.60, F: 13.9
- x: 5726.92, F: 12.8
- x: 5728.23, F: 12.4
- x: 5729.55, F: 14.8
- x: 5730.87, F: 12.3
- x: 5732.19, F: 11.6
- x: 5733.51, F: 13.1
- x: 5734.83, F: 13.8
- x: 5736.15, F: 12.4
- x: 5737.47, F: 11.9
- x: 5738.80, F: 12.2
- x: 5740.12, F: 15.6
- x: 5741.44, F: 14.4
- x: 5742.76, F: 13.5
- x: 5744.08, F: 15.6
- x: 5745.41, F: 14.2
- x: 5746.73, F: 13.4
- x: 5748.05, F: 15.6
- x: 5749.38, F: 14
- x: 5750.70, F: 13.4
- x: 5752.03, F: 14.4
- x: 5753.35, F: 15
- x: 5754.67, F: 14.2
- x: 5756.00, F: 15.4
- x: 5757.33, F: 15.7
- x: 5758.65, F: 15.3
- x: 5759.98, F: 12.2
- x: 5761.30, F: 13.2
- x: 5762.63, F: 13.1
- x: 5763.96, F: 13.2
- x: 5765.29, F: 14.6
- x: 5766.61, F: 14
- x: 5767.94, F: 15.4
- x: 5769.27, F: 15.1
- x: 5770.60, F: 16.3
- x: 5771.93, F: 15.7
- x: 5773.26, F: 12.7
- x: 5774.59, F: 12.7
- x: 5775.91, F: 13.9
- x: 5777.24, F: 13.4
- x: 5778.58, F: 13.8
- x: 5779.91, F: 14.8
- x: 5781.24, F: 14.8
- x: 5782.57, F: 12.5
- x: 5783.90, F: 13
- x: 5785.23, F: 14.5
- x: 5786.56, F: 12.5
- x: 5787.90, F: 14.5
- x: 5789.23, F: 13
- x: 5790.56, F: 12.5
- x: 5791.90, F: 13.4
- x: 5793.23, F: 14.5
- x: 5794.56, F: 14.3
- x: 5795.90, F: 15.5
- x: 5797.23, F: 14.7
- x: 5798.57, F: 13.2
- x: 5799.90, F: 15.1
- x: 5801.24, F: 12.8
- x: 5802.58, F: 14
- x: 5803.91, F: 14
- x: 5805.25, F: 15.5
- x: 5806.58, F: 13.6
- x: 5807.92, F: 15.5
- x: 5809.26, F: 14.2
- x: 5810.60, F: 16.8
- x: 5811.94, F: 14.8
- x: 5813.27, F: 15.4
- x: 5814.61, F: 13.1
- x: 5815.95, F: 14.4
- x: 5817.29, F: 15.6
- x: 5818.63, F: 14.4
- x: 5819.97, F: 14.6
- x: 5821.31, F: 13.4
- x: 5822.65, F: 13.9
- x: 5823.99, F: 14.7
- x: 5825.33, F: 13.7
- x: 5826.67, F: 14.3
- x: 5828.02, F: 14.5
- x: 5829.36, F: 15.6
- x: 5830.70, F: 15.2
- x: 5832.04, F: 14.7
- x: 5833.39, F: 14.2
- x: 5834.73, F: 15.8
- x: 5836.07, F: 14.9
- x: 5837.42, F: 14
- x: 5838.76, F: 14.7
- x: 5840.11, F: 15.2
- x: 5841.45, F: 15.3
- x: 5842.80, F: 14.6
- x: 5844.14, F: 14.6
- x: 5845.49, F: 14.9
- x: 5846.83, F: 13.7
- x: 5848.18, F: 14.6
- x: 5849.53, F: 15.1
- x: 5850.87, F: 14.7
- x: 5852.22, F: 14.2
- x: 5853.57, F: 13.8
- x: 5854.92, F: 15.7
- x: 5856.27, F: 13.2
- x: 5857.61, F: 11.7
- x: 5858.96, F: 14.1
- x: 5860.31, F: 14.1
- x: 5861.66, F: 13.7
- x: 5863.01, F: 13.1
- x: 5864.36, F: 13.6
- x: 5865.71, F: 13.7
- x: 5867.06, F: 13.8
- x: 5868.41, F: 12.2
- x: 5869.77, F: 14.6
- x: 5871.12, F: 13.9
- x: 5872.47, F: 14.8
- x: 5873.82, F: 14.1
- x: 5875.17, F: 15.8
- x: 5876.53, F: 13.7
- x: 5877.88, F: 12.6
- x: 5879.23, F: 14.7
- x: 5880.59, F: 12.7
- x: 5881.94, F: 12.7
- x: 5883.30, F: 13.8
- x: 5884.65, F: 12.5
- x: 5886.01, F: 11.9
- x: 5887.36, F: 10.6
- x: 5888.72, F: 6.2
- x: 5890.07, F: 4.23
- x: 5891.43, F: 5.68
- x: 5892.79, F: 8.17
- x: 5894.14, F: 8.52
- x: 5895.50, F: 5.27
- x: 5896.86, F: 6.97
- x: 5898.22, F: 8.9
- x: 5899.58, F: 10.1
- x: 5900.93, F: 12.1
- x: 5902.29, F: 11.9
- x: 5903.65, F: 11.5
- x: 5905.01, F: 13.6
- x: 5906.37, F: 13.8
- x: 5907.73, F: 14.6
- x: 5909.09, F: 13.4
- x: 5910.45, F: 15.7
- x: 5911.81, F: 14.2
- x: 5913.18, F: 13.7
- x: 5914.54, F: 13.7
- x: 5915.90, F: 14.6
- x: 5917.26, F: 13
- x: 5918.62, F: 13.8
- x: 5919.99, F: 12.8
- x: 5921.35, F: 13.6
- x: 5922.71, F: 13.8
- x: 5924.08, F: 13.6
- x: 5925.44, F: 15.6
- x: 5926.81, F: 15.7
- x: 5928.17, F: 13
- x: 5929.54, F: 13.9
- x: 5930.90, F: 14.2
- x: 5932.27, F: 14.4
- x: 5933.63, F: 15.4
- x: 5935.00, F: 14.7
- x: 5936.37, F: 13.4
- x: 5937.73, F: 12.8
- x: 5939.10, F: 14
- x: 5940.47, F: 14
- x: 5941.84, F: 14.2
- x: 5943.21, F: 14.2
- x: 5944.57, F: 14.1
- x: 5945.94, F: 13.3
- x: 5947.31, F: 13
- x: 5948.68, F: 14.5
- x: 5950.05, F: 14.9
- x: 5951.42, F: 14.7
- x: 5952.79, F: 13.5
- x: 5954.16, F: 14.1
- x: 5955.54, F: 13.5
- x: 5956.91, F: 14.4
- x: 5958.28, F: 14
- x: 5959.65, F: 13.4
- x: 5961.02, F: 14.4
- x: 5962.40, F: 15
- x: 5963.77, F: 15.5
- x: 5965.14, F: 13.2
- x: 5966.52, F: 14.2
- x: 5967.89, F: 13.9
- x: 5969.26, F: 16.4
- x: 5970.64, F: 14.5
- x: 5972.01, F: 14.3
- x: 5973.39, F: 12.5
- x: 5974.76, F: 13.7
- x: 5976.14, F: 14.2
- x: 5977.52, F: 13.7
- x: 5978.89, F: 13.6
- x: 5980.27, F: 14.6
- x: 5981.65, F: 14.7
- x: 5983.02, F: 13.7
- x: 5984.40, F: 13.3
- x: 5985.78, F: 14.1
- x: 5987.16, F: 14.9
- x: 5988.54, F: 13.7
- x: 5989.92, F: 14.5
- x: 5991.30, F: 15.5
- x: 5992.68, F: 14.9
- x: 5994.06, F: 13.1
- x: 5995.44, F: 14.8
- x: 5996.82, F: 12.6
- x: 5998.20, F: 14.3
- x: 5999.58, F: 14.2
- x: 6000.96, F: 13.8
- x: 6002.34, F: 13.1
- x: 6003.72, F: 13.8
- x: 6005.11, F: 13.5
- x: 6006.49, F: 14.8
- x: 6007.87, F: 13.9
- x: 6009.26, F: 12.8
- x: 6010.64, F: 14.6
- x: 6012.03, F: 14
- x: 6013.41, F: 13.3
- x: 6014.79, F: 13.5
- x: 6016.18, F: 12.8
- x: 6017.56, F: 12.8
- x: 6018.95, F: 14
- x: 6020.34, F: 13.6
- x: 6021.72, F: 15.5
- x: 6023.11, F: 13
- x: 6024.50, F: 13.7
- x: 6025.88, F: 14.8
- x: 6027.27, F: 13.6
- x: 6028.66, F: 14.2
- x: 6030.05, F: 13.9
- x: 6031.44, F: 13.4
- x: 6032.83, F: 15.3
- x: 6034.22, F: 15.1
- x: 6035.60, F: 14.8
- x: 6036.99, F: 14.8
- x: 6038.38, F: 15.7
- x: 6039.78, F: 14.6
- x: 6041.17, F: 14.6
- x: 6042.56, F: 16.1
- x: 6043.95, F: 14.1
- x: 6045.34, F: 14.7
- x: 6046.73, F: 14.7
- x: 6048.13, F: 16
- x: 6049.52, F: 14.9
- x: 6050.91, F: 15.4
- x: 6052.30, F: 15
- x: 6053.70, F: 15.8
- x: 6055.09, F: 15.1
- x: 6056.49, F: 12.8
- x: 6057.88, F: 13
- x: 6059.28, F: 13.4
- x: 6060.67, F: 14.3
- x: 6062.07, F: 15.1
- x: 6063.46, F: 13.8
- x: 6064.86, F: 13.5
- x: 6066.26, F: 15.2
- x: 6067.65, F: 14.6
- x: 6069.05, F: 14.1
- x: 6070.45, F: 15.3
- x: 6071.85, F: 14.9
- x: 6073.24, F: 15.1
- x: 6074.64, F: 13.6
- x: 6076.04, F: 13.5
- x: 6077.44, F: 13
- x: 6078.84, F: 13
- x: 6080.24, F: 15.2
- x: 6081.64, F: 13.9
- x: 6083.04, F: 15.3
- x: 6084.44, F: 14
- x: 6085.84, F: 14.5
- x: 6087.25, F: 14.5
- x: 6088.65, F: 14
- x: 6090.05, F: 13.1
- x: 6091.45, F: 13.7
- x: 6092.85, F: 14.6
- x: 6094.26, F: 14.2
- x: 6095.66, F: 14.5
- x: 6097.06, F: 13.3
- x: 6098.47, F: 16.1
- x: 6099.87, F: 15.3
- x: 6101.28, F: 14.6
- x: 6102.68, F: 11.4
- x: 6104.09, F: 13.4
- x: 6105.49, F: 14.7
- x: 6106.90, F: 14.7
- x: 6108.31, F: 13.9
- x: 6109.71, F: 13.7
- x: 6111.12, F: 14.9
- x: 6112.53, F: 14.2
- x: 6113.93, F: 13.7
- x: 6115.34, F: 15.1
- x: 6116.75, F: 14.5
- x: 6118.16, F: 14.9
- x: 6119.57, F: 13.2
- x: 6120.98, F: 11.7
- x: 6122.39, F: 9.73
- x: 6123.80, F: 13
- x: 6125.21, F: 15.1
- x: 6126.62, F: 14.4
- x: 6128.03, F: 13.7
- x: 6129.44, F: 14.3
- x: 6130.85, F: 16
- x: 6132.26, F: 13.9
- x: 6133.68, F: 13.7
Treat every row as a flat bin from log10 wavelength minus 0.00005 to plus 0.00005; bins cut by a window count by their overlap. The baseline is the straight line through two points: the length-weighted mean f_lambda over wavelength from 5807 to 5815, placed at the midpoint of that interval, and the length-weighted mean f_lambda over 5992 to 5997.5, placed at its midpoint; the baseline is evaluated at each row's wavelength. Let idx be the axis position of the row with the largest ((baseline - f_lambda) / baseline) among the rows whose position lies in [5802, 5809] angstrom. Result 5806.58 angstrom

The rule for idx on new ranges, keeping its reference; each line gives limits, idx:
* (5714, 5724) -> 5715.06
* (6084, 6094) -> 6090.05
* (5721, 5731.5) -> 5730.87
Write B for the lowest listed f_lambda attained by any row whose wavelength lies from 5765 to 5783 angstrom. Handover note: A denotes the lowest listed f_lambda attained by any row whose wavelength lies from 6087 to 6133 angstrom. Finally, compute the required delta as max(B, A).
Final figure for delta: 12.5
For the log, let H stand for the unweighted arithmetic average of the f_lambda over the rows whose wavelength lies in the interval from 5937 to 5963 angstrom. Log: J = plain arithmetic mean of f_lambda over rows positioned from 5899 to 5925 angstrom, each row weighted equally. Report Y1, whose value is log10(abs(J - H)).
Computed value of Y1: -0.18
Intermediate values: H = 14.00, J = 13.3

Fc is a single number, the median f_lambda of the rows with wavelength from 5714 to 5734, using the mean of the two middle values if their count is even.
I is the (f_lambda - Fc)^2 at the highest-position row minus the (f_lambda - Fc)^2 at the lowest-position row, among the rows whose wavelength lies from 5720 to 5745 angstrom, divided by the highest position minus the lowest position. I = 0.3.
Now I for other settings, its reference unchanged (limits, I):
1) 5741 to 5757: 0.2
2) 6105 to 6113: -0.2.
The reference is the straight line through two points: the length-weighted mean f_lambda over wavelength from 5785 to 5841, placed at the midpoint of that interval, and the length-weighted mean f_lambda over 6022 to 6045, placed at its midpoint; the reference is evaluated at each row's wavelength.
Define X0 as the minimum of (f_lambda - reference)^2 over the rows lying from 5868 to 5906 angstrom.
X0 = 0.027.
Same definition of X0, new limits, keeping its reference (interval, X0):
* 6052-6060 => 0.241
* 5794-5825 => 0.000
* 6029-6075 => 0.007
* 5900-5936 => 0.004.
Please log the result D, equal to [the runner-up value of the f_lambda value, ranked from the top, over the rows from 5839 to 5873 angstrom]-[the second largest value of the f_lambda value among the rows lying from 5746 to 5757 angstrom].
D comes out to -0.1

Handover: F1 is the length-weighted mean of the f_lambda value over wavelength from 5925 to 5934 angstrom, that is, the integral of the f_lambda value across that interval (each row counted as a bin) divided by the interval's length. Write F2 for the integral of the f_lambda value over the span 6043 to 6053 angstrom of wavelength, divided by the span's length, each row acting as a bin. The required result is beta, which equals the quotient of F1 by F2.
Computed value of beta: 0.969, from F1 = 14.5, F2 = 15.0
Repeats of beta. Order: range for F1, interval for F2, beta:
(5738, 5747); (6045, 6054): 0.929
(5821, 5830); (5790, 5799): 1.020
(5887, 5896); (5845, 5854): 0.475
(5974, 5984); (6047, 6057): 0.932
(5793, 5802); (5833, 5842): 0.959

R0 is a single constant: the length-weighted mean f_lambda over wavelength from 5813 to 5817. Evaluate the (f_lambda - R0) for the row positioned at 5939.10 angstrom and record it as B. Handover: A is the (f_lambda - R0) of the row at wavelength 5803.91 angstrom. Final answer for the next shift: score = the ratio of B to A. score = 1.0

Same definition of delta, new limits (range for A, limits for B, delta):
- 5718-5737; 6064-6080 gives 13.0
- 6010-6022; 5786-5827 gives 12.8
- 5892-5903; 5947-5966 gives 13.0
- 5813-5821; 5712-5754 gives 13.1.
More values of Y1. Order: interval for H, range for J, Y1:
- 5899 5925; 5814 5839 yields 0.07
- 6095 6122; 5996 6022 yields -0.44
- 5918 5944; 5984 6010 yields -1.10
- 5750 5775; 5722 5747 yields -0.11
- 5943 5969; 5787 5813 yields -0.67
